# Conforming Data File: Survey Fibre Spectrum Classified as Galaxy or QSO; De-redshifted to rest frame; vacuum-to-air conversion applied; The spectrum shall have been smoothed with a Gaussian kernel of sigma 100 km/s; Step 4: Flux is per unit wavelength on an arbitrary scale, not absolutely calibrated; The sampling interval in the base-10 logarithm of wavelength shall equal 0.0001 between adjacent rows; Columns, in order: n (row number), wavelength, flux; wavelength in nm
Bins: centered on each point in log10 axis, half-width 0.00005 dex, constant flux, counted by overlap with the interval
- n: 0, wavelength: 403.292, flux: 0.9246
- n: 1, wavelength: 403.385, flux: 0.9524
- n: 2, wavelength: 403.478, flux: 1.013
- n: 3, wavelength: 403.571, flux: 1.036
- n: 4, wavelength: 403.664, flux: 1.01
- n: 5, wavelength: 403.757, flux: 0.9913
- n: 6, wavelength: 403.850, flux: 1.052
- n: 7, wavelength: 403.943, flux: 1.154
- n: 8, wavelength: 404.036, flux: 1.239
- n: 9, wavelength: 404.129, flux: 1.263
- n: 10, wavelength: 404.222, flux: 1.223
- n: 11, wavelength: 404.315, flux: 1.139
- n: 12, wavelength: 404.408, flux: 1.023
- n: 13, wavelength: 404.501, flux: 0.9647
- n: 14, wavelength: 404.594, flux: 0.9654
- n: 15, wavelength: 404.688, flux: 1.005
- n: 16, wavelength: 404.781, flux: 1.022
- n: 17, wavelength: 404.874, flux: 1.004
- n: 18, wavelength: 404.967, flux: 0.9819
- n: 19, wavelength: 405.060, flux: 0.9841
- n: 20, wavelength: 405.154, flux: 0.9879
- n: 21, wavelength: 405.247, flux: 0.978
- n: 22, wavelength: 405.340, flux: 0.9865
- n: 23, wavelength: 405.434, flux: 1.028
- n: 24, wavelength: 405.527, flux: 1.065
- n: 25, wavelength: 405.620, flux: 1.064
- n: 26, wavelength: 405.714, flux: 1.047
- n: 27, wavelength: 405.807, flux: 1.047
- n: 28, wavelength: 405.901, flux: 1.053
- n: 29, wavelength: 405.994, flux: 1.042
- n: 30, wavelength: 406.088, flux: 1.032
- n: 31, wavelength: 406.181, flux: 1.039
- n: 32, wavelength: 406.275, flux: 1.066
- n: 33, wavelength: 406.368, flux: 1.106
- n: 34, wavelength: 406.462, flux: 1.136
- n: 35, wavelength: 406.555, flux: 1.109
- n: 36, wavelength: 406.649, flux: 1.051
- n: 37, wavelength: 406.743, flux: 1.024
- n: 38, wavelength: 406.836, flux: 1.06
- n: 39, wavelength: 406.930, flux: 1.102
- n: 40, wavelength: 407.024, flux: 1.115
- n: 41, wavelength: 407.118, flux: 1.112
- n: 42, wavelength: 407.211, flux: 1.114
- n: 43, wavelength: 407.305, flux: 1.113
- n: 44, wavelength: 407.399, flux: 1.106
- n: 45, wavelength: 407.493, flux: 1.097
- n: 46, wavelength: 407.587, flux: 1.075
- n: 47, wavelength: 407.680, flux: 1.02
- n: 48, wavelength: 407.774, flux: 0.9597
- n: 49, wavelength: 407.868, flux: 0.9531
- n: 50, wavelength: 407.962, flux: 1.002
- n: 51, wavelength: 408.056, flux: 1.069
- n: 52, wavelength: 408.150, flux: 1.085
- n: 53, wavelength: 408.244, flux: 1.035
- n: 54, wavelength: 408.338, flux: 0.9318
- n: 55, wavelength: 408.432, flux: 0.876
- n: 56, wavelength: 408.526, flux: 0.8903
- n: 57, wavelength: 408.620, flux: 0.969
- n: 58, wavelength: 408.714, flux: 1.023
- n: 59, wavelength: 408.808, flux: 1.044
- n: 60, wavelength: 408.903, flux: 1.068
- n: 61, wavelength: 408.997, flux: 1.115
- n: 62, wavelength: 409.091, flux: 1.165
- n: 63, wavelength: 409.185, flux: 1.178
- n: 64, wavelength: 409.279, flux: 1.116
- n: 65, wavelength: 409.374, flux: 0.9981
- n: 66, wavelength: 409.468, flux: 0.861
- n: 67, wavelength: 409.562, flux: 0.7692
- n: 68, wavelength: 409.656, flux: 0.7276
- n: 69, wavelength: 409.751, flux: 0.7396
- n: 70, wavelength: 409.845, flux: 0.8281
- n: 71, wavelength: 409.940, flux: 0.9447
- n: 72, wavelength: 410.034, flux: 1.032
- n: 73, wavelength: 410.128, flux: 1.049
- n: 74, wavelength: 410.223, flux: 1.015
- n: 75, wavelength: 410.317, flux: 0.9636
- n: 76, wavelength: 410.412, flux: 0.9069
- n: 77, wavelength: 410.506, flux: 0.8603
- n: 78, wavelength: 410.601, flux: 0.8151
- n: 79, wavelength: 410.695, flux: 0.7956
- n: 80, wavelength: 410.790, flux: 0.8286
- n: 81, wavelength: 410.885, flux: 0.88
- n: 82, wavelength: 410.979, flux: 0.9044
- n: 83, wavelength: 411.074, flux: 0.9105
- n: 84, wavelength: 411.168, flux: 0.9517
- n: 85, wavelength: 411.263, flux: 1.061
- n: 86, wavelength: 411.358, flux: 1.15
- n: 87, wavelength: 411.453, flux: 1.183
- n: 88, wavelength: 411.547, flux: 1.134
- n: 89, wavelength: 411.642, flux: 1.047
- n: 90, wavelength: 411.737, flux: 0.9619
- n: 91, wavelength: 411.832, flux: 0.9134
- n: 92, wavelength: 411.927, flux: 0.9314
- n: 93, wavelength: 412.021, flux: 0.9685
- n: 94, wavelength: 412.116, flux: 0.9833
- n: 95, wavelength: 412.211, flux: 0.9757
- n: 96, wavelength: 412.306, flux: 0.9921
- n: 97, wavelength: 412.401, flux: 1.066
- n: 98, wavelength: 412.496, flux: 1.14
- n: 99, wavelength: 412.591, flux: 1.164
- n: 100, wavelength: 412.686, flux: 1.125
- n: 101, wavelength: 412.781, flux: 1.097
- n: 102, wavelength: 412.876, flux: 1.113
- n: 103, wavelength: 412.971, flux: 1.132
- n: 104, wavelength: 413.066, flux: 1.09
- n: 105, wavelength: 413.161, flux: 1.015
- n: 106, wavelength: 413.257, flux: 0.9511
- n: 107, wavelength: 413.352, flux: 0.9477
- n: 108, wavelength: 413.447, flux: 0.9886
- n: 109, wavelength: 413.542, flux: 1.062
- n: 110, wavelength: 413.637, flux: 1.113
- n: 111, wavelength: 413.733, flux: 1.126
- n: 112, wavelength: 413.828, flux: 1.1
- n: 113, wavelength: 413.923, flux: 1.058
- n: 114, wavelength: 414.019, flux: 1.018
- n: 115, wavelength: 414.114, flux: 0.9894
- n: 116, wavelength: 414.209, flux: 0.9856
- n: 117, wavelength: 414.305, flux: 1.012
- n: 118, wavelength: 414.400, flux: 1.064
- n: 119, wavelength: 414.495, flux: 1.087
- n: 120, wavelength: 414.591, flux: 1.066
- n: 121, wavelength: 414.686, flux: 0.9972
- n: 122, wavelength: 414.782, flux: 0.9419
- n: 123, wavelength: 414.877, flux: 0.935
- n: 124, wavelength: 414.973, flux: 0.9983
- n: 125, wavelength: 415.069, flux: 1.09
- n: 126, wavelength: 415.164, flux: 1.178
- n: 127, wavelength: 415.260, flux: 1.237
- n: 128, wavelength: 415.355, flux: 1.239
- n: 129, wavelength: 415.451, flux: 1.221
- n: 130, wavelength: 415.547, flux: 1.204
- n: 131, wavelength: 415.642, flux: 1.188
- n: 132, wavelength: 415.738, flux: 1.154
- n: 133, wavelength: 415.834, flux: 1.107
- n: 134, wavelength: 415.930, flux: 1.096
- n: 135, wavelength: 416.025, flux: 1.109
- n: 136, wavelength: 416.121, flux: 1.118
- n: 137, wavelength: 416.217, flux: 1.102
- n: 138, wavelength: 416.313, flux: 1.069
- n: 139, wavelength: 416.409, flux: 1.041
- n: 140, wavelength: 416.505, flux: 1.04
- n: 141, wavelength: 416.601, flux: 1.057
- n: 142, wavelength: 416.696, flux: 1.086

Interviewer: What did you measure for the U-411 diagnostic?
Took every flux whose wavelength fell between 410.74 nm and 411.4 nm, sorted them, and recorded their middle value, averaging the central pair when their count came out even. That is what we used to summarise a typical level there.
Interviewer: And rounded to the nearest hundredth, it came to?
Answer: 0.91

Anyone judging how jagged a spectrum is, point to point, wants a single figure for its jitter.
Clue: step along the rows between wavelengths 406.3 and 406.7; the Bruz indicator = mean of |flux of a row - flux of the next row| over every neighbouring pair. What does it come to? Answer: 0.038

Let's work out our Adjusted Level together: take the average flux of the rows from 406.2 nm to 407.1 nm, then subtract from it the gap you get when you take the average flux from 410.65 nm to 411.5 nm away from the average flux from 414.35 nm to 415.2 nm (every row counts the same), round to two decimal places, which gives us 1.01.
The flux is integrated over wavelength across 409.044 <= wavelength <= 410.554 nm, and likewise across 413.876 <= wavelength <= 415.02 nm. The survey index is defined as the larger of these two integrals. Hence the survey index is 1.4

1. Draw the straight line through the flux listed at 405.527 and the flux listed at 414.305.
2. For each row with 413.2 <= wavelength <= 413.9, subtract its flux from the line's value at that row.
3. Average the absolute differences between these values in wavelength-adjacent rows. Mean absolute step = 0.035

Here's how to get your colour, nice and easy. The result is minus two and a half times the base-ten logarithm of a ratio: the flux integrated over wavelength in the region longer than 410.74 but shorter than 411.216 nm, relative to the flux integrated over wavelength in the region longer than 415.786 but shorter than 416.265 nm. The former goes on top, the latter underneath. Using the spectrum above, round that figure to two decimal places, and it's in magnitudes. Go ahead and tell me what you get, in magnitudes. 0.24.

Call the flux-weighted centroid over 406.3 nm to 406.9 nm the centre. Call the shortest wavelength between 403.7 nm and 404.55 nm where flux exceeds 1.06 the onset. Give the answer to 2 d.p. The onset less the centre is -2.65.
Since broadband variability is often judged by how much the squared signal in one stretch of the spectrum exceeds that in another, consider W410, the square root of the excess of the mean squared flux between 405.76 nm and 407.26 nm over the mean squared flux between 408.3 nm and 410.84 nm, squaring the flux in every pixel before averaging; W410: 0.50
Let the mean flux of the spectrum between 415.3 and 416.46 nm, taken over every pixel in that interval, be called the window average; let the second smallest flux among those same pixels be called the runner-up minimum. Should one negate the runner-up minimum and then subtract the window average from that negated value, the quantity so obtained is -2.21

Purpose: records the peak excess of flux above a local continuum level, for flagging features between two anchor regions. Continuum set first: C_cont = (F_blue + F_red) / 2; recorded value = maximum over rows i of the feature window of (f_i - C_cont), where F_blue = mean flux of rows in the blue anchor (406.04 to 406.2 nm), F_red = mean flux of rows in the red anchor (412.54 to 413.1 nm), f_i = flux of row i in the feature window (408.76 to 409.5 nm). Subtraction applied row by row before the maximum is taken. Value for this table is 0.10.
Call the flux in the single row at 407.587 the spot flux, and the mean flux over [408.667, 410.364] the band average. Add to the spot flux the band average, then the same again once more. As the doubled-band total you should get 3.03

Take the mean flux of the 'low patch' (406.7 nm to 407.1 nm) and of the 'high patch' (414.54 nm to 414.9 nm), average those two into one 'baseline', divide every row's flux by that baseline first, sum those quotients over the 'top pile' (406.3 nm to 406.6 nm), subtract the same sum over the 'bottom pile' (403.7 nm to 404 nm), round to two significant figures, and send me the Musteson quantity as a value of 0.15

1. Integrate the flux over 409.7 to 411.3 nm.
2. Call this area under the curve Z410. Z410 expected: 1.46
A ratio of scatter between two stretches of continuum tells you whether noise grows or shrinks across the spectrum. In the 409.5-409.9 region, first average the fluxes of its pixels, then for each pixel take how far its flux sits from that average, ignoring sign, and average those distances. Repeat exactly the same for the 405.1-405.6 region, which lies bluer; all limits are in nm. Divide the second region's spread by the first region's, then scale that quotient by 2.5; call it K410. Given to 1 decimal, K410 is 2.3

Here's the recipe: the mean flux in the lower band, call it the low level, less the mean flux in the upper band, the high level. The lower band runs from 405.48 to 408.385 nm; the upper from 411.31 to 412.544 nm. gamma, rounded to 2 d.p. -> 0.02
